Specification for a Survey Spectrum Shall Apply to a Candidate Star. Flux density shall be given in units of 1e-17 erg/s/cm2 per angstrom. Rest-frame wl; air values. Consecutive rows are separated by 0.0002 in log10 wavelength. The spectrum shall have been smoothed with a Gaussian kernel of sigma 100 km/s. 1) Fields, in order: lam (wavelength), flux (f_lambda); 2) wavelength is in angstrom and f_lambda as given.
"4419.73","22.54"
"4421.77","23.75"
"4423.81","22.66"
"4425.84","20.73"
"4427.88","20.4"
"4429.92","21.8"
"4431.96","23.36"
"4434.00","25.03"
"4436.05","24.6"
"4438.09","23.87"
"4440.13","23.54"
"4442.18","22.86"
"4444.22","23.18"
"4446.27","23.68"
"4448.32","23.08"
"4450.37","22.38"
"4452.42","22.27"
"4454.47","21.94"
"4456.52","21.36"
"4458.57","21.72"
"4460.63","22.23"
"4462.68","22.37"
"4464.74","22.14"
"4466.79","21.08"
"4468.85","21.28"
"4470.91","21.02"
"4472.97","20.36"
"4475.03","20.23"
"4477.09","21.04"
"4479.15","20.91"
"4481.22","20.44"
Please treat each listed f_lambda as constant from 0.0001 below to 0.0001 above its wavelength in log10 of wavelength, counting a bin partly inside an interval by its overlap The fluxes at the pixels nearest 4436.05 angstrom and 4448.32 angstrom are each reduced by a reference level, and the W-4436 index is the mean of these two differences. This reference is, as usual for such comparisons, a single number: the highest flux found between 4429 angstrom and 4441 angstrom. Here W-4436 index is -1.2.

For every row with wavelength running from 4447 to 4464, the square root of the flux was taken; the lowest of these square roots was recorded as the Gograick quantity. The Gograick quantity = 4.62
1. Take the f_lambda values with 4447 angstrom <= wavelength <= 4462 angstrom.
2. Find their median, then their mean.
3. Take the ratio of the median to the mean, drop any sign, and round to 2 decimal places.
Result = 1.00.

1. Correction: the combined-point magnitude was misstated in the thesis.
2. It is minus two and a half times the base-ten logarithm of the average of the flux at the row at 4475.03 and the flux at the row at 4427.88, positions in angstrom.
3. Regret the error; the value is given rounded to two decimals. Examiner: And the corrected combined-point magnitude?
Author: -3.27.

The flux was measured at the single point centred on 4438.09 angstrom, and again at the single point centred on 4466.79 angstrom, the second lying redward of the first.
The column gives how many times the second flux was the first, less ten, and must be -9.12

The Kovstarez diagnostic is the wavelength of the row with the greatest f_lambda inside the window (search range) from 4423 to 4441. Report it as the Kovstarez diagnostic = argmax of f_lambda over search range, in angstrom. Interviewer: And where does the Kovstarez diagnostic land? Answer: 4434.00 angstrom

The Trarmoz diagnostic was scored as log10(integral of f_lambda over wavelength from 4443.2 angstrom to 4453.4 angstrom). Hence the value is 2.37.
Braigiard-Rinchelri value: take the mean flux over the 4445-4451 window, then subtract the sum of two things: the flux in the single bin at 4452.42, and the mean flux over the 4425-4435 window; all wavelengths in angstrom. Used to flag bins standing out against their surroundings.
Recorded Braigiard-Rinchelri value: -21.5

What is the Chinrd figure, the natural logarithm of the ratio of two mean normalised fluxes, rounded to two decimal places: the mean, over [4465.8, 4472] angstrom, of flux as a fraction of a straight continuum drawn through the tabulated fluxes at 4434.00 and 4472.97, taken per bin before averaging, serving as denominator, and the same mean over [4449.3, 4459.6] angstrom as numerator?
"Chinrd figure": -0.04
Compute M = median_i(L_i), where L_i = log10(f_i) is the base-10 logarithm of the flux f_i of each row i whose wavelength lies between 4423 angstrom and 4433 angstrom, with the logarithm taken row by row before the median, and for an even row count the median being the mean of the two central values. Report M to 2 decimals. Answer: 1.34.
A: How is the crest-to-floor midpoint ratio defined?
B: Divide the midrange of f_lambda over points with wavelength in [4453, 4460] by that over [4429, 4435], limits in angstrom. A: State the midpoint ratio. 0.92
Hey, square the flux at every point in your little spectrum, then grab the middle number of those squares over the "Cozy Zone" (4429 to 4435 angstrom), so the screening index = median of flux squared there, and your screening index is 546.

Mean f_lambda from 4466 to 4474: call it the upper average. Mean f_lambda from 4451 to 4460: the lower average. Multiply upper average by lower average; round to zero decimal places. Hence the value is 457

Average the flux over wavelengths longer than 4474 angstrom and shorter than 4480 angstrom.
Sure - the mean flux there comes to 20.7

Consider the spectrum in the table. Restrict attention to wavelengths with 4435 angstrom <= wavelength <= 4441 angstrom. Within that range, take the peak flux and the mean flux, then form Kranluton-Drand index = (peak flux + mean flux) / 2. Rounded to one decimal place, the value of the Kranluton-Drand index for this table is 24.3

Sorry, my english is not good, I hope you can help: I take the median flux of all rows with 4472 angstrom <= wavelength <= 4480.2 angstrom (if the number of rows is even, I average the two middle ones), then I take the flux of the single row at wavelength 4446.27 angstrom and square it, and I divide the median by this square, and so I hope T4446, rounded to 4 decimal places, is 0.0368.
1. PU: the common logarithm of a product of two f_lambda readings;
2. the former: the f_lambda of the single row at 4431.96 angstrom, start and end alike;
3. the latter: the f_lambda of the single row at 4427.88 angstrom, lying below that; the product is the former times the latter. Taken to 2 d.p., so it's 2.68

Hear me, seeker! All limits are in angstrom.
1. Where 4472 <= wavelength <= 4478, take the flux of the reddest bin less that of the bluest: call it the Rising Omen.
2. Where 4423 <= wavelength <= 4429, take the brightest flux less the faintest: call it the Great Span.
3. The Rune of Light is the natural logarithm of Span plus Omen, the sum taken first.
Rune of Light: 1.1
